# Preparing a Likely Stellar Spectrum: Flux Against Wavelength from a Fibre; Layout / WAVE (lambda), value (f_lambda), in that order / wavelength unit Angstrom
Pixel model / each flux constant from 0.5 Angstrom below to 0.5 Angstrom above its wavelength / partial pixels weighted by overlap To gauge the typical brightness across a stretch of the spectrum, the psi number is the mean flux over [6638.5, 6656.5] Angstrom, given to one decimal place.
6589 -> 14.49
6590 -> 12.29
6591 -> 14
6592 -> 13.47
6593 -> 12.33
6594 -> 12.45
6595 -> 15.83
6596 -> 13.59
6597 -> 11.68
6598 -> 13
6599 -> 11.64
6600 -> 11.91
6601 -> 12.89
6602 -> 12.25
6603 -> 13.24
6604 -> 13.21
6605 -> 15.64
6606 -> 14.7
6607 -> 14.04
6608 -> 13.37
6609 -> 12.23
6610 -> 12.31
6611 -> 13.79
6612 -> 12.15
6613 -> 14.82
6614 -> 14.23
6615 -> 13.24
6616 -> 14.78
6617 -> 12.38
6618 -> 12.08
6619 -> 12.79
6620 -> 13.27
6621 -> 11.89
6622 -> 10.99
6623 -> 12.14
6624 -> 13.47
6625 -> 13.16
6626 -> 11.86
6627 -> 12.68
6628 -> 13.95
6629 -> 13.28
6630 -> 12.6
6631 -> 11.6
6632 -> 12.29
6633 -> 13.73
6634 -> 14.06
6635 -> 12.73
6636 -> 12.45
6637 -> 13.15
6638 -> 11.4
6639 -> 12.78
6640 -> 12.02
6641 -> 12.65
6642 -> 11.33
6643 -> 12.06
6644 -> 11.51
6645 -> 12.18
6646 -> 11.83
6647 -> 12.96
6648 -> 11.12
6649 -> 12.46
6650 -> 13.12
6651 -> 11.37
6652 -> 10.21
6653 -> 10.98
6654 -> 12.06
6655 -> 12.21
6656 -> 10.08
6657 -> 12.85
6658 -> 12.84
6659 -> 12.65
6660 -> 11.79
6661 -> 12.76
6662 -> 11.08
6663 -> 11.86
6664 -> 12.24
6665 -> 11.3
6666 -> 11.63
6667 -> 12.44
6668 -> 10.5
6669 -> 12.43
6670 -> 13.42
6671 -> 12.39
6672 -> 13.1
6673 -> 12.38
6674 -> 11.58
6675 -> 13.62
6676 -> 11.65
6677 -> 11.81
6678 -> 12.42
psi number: 11.8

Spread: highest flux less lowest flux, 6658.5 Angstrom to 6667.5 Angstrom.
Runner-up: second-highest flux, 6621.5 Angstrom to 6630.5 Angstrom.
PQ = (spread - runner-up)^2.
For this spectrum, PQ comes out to 139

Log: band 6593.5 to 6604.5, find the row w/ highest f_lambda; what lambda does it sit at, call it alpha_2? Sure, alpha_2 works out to 6595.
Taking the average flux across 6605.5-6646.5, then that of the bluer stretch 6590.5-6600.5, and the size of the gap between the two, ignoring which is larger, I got 0.21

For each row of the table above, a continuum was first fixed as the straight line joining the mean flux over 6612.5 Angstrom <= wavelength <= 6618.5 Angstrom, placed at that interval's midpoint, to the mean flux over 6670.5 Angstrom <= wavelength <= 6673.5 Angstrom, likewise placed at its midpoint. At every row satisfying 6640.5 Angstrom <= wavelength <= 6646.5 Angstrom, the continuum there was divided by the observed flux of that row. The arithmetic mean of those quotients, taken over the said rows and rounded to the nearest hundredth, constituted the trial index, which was 1.10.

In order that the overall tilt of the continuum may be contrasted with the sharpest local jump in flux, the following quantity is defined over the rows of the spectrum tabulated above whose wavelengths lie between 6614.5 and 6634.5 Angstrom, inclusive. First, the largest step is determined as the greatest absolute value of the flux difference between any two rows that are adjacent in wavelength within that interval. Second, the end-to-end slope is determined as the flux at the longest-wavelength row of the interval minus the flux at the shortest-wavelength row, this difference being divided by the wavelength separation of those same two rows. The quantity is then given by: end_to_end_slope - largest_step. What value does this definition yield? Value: -2.4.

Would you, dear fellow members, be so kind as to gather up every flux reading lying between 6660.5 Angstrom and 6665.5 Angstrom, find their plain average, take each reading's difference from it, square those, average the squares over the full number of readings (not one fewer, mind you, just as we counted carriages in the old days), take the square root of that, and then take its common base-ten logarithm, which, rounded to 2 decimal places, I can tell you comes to -0.21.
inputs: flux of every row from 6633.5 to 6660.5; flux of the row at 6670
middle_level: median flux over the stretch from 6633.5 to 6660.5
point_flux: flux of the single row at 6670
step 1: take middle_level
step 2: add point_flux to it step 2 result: 25.6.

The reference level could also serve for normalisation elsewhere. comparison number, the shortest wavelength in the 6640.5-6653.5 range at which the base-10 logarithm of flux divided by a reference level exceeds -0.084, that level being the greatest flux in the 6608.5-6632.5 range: 6641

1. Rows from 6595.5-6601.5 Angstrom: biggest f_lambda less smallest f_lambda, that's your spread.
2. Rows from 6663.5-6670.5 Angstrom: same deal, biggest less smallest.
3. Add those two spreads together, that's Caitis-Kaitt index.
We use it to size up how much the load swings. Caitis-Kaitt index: 4.9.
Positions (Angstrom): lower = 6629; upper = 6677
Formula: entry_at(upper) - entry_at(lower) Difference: -1.5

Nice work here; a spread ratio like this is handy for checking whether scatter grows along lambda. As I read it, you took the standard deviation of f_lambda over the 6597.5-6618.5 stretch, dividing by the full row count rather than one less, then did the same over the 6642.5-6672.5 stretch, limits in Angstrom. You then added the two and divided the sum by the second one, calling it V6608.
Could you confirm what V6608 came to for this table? 2.29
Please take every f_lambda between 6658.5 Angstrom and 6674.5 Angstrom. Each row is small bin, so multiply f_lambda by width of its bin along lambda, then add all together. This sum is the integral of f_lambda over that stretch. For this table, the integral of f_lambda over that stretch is 194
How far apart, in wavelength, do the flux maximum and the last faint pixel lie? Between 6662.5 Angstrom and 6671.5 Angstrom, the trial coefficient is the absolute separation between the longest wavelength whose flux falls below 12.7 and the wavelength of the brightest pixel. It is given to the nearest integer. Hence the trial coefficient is 1 Angstrom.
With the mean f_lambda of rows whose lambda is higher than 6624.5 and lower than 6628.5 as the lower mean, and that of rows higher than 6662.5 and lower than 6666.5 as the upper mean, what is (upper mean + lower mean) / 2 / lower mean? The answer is 0.96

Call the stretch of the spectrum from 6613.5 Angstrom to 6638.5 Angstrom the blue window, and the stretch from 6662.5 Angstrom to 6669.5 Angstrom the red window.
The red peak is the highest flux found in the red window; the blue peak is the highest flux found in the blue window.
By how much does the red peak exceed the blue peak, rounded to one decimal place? -2.3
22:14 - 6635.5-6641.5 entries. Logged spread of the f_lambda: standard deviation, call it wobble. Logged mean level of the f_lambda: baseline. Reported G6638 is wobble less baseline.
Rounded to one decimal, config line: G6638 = -11.8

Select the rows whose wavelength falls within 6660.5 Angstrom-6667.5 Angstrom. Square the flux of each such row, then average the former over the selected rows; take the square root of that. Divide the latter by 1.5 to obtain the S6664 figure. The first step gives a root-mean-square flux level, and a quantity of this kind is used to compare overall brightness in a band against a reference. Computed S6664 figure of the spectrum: 7.9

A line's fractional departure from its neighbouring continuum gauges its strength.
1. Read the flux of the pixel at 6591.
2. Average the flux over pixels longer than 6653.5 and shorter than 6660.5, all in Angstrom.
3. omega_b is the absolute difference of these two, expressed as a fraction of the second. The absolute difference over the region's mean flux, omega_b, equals 0.16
